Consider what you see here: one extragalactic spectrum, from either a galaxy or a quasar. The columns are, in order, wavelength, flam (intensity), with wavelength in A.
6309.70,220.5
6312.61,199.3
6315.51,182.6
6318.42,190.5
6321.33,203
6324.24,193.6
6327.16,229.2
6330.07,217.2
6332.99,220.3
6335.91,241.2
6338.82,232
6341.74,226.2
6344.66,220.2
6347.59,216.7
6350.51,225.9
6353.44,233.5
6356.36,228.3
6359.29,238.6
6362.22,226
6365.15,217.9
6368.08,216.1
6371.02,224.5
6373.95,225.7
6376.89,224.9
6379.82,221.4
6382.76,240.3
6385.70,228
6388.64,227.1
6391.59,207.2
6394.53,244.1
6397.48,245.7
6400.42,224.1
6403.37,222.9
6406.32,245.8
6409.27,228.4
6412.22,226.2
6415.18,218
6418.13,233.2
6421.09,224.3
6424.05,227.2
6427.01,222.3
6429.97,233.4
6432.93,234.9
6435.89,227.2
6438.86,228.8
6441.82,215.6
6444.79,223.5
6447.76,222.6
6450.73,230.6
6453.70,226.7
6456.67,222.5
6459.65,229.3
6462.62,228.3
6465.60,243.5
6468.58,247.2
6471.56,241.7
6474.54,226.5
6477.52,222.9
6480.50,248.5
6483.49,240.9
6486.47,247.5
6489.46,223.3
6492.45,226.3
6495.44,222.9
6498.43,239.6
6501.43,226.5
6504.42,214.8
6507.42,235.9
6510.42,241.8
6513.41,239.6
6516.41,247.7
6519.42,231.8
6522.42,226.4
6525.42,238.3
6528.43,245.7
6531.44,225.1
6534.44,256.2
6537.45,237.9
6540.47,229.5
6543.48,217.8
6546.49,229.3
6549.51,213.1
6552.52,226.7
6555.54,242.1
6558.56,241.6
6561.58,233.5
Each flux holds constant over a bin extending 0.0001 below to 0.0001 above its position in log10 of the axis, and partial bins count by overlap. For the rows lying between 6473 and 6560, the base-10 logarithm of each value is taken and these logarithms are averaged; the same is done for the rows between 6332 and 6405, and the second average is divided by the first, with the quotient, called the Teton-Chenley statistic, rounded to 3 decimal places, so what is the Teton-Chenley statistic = 0.995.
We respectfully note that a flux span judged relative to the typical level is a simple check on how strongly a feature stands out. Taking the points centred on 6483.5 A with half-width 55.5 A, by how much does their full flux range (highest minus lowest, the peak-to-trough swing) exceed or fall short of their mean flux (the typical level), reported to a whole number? -192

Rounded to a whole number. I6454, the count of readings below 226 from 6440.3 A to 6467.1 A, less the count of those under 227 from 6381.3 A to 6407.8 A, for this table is 1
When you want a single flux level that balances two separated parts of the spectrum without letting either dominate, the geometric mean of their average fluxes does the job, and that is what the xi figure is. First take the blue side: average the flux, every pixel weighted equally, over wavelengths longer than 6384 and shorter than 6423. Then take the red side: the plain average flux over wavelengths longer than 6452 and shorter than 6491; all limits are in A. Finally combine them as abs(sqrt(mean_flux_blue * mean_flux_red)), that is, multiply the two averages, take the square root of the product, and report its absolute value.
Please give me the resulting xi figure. 231.7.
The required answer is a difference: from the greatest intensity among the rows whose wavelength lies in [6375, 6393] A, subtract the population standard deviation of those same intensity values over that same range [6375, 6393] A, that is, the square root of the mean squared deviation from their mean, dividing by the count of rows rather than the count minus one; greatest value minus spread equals 230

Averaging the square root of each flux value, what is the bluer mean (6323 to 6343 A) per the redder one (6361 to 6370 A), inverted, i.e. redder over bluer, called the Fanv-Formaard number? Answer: 0.99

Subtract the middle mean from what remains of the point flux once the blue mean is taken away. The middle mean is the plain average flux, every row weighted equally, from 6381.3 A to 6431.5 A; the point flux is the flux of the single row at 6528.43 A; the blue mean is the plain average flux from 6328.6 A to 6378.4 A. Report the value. -209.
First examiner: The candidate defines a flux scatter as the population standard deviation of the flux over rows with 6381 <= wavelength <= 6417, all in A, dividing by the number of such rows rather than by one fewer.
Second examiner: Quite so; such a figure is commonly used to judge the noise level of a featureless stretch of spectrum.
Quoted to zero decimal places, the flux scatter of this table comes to 11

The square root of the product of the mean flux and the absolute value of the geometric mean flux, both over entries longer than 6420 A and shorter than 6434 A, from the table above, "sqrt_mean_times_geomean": 228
